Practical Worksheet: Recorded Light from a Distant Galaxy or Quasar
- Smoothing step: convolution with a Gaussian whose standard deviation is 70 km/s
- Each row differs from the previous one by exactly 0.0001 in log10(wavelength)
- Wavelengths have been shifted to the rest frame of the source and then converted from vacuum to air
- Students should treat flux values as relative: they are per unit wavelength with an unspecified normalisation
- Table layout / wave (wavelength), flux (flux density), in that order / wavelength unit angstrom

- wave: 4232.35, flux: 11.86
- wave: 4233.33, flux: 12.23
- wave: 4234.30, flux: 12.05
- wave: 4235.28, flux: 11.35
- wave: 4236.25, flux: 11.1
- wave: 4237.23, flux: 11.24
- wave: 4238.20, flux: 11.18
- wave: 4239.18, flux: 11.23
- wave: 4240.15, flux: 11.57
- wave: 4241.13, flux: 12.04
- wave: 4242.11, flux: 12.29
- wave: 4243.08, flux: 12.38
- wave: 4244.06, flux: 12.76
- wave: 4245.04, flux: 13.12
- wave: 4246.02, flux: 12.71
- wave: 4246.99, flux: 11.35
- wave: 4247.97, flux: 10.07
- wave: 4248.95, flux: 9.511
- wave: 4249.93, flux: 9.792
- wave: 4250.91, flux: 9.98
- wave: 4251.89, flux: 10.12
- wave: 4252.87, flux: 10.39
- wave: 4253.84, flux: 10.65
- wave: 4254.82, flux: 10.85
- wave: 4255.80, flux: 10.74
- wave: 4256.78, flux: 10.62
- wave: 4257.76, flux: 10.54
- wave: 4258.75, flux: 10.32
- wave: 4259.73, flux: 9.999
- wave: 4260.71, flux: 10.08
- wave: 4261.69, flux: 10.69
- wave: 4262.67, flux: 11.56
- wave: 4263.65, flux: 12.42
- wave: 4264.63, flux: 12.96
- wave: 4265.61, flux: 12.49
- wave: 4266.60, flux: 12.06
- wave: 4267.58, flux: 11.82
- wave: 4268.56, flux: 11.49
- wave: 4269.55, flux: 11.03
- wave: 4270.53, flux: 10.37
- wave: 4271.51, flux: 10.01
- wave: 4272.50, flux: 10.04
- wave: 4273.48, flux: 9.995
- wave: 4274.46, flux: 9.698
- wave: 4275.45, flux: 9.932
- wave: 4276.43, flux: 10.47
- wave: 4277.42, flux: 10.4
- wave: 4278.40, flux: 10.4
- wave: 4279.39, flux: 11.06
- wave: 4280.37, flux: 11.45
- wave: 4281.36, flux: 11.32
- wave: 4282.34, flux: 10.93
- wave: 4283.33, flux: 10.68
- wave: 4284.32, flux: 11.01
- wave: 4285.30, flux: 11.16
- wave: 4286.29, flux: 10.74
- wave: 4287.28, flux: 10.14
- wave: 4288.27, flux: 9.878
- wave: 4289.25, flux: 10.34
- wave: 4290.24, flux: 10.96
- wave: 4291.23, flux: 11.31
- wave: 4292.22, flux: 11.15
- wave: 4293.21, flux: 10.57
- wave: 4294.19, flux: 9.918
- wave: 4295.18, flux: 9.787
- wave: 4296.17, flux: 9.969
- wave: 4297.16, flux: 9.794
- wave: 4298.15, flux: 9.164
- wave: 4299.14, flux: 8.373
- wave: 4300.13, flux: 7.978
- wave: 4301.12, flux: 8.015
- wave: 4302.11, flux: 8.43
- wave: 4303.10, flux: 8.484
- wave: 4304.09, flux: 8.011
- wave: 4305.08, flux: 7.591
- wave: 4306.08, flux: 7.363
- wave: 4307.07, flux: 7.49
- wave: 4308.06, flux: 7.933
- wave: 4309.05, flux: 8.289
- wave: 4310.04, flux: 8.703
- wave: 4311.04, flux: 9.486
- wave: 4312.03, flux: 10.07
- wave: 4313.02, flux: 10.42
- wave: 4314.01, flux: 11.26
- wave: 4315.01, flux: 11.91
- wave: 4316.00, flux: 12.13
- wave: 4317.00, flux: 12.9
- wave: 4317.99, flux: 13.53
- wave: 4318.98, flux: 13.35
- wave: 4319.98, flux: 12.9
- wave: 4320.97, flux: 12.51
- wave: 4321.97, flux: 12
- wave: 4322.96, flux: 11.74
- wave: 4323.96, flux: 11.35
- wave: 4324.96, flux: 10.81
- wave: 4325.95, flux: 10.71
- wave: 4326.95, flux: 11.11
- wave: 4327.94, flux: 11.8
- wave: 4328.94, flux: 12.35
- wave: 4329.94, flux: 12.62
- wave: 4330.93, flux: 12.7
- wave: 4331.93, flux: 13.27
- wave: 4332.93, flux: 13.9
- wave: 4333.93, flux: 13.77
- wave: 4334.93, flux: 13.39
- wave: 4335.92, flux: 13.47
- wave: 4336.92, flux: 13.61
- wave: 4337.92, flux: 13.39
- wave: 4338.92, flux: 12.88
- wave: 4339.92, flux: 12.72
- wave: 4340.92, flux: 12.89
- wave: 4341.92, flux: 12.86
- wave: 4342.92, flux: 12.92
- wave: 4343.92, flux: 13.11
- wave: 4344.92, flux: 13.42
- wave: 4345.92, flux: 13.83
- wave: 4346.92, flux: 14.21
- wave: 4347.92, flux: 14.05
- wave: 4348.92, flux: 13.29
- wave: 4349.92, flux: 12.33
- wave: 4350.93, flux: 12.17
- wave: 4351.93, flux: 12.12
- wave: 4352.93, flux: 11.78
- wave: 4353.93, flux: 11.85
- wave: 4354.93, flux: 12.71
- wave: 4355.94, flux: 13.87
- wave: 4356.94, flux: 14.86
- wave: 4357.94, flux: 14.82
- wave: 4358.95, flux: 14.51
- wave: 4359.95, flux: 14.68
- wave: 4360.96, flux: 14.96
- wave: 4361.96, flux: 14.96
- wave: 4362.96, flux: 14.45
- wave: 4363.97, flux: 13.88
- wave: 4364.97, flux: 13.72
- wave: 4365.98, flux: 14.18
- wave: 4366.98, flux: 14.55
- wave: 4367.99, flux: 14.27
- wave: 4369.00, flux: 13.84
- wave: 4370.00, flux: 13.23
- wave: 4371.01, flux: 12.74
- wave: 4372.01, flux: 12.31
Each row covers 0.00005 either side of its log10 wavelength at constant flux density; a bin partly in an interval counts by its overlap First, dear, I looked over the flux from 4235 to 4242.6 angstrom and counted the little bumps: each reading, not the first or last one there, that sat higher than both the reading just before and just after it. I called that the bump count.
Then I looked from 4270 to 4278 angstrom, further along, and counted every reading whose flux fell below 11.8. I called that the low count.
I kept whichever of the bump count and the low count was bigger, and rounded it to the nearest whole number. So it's 8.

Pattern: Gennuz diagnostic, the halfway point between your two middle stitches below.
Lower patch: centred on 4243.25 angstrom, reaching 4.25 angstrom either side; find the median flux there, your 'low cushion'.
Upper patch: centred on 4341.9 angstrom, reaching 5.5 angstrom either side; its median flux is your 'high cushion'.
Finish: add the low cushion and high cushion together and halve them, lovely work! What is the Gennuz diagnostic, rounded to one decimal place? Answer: 12.7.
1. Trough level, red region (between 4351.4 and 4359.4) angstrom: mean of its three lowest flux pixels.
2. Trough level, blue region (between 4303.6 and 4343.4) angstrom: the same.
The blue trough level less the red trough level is -4.4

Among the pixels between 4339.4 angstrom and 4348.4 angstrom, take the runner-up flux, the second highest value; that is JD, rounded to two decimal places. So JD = 14.05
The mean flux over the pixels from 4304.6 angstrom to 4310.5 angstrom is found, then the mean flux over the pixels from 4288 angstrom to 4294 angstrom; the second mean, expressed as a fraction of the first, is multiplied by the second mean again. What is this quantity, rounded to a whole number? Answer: 15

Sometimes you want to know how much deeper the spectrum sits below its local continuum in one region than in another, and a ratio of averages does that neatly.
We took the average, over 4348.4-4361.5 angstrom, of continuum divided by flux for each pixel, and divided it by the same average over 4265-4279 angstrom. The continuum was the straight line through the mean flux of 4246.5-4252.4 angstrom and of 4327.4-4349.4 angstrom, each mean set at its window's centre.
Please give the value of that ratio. 1.0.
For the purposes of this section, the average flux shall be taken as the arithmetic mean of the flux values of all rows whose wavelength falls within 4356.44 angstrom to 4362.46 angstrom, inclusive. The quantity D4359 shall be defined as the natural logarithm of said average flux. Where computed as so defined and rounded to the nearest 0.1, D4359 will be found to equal 2.7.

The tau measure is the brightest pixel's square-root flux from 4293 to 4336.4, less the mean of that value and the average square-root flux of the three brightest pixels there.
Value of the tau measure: 0.011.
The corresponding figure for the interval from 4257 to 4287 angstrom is 0.024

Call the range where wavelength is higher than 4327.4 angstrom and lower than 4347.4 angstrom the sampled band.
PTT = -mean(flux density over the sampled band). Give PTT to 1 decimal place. -13.2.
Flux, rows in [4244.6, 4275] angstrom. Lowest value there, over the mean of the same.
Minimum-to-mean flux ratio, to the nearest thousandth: 0.874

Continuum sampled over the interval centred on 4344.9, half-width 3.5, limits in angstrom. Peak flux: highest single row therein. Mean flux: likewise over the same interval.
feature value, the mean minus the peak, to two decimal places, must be -0.72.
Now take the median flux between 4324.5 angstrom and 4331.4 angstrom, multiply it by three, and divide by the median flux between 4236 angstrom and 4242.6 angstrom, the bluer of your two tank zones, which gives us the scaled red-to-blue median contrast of 3.1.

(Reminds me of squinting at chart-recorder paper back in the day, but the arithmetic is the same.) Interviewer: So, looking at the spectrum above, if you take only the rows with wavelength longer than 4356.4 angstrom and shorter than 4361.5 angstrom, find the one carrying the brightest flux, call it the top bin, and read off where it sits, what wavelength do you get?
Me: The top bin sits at 4360.96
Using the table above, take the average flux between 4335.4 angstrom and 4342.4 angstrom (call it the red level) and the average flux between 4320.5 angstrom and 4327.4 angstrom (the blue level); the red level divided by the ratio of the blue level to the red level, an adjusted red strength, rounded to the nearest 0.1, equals 15.0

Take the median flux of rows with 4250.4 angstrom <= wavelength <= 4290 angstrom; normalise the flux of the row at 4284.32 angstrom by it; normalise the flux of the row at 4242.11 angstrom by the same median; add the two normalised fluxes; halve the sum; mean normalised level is 1.10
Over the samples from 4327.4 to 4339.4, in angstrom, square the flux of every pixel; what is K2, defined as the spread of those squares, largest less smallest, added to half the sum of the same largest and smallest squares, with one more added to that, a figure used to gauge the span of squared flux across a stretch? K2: 221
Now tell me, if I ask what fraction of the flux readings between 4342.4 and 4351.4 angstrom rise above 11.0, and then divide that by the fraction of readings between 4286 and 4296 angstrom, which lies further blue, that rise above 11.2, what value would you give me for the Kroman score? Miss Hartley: 10.0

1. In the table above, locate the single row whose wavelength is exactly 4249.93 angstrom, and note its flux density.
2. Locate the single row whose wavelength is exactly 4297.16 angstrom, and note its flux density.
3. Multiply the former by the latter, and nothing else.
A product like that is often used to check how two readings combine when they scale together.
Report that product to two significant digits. 96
